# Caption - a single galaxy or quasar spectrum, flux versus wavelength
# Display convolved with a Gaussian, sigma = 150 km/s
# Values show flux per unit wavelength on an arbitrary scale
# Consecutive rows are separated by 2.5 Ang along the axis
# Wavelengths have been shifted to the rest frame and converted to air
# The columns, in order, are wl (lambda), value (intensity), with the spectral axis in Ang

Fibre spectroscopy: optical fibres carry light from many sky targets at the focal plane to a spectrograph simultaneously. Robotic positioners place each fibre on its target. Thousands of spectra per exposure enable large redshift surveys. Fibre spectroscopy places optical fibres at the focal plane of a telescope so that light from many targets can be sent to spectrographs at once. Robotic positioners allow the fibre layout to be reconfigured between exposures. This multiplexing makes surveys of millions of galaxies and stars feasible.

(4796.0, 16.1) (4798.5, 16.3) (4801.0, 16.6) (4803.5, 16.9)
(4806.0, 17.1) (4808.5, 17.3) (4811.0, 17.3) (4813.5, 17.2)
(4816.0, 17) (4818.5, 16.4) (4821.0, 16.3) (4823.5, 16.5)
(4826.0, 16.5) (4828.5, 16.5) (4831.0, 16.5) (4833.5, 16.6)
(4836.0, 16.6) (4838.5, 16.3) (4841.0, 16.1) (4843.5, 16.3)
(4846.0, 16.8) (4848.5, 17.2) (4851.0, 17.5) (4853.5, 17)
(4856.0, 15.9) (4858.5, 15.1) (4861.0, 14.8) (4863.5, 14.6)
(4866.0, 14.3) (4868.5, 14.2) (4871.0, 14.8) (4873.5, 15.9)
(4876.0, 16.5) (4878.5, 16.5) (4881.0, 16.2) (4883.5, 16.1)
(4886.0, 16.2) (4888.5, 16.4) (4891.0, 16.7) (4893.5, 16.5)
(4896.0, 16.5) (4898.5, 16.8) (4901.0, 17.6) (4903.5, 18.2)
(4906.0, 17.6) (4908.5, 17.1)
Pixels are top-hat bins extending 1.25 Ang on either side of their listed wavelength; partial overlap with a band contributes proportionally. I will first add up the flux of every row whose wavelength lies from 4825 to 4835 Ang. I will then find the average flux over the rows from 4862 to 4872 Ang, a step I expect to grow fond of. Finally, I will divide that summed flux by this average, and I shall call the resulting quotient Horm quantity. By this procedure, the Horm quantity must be 4.57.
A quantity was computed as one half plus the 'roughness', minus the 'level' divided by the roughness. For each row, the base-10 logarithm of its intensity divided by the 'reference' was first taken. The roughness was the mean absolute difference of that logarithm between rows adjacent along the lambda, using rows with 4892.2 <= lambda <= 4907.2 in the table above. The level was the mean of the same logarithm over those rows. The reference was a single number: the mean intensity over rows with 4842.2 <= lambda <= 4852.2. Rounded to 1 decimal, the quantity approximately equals 0.0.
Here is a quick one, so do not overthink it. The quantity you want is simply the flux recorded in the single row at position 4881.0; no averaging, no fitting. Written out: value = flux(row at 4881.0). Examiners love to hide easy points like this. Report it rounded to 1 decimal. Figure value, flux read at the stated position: 16.2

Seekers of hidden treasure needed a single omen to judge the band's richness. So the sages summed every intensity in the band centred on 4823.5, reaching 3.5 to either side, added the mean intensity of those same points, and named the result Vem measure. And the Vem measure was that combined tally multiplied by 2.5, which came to 164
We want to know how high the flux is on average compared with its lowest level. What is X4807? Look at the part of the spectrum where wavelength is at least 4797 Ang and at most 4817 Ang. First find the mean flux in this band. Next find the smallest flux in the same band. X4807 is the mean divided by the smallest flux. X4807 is 1.04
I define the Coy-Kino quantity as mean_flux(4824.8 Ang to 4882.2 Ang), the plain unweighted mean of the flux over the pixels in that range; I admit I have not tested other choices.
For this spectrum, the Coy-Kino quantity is 16.0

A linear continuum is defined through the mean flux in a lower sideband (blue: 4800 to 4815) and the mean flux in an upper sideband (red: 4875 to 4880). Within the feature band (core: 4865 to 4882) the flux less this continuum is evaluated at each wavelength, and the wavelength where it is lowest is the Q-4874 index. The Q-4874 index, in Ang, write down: 4868.5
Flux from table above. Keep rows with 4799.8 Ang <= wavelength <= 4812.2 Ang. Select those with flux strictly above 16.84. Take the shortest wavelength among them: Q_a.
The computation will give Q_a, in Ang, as 4803.5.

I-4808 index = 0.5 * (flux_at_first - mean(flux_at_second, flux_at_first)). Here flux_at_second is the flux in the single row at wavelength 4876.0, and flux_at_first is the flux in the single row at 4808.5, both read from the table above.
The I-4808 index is 0.20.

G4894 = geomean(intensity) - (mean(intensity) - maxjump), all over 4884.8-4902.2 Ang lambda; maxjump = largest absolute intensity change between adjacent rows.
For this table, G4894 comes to 0.8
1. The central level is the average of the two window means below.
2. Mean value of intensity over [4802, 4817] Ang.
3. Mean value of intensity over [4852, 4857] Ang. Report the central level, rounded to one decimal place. 16.8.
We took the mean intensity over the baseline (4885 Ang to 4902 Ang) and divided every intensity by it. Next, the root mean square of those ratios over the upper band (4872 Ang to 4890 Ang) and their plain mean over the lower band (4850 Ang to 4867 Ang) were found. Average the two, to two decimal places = 0.96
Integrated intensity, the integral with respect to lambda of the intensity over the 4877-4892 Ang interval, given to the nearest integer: 245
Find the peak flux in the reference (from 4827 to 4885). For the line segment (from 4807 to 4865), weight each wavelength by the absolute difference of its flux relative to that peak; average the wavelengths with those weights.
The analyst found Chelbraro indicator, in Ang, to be 4843.0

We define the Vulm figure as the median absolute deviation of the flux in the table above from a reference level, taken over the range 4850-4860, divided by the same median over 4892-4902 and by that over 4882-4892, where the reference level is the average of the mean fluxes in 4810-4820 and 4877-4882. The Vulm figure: 14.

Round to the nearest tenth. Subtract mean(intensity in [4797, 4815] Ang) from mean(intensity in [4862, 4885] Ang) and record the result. -1.5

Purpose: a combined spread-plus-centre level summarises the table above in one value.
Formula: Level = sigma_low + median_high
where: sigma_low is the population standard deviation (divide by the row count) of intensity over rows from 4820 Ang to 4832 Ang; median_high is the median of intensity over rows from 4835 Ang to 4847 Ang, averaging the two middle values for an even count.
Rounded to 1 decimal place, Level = 16.4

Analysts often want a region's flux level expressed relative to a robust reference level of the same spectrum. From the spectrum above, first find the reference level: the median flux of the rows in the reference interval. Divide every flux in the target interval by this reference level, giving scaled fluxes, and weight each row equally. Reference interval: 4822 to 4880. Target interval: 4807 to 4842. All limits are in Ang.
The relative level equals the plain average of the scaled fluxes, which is 1.01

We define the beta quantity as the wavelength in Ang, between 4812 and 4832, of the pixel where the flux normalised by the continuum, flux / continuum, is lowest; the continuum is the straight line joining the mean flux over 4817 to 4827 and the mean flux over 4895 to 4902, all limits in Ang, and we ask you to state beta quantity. 4821.0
